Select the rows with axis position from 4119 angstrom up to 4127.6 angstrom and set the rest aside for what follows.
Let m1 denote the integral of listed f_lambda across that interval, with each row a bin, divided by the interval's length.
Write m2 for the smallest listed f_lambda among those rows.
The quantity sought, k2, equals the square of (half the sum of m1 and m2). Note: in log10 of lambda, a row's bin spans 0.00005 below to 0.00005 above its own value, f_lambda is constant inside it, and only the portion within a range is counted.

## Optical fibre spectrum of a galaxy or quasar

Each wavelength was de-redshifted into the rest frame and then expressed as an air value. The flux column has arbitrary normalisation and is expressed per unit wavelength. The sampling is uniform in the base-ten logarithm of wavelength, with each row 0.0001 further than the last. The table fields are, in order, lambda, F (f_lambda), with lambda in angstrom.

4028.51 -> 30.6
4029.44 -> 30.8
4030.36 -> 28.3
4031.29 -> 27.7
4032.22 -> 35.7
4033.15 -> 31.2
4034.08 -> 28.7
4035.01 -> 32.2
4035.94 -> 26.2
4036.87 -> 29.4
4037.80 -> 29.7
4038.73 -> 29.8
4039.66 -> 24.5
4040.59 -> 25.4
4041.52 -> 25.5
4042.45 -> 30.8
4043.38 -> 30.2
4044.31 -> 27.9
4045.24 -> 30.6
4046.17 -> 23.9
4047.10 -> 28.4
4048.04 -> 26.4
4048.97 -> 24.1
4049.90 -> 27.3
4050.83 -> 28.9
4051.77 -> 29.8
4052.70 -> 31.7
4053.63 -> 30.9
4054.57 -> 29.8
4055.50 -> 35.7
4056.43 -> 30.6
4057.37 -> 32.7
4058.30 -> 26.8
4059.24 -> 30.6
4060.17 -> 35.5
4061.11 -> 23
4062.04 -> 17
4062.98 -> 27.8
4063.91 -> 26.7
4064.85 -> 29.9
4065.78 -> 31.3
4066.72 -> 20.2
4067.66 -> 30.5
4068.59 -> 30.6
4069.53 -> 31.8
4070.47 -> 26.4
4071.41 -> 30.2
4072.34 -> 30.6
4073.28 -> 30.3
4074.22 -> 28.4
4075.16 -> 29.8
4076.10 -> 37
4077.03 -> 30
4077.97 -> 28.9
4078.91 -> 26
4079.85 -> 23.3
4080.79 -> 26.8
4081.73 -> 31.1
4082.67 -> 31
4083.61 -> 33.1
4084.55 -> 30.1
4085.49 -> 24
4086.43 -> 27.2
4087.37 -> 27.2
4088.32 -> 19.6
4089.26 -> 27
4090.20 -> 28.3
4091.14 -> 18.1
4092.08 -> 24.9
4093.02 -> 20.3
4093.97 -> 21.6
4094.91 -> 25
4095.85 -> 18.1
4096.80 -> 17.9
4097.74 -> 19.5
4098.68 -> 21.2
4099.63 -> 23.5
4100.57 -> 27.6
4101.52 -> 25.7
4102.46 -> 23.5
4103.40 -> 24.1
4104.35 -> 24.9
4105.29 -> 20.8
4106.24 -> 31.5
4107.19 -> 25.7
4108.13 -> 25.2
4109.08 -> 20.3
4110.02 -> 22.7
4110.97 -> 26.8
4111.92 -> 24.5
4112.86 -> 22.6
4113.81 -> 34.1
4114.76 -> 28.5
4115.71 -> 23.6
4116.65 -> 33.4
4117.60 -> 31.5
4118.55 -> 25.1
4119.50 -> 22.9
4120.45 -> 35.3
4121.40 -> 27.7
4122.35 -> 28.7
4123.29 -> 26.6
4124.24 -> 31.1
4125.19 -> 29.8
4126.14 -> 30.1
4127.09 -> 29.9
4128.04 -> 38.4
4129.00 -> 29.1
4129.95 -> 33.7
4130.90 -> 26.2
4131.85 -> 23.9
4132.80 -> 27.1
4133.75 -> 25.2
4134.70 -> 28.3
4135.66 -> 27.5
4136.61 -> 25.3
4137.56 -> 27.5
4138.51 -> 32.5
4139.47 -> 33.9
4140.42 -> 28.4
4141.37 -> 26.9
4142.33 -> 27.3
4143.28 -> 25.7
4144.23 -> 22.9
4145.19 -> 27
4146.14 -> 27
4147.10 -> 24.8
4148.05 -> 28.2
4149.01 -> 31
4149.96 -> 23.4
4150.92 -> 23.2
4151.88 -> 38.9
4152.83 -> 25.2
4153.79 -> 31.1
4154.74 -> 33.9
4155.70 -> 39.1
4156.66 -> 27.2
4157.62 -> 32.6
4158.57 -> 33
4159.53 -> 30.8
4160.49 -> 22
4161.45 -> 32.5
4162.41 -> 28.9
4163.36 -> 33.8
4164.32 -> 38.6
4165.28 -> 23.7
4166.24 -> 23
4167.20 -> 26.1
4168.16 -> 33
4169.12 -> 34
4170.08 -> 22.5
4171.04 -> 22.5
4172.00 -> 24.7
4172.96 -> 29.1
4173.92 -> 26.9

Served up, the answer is 678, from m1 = 29.2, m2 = 22.9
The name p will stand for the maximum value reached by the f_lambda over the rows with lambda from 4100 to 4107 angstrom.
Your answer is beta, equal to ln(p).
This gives 3.45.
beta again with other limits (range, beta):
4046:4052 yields 3.39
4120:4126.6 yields 3.56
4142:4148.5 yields 3.34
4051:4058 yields 3.58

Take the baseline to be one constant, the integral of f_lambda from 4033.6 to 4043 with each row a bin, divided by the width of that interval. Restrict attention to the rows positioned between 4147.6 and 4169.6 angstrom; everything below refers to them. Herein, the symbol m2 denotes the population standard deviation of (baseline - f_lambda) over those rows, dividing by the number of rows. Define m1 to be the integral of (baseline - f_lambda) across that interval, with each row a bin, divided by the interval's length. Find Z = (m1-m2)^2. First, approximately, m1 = -1.90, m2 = 5.14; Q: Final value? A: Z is 50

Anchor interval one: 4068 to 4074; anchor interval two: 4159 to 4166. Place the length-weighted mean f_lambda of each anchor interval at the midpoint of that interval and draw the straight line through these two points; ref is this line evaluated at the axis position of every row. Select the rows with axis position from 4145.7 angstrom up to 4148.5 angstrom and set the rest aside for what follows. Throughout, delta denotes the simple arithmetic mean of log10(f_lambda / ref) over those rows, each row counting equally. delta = -0.049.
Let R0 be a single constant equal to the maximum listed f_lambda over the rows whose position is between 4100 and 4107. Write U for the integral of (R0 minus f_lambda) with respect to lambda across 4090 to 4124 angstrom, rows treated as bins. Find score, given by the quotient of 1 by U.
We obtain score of 0.00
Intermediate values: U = 219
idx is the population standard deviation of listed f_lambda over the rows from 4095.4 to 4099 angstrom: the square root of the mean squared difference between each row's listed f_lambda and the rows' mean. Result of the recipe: 1.3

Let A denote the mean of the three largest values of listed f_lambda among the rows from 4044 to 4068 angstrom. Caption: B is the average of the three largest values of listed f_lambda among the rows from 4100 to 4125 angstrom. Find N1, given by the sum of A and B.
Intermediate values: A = 34.6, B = 34.3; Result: 69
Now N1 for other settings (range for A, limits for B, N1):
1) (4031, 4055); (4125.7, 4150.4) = 69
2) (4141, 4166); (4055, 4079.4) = 75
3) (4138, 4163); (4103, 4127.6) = 72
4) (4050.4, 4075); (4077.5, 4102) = 66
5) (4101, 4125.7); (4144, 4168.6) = 73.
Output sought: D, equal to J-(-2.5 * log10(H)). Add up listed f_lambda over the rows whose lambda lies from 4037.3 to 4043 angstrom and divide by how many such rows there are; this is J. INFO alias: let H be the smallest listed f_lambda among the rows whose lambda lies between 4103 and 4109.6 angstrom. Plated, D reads 30.9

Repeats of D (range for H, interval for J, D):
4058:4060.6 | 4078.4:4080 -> 28.2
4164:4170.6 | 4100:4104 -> 28.6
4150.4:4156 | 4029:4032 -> 32.3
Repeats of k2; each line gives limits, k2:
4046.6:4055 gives 693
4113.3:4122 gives 675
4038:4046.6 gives 666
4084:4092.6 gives 469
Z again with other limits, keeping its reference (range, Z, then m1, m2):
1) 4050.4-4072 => 26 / -0.83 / 4.24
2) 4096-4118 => 1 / 3.18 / 4.24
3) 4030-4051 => 8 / -0.14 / 2.77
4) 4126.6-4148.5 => 11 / 0.12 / 3.50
